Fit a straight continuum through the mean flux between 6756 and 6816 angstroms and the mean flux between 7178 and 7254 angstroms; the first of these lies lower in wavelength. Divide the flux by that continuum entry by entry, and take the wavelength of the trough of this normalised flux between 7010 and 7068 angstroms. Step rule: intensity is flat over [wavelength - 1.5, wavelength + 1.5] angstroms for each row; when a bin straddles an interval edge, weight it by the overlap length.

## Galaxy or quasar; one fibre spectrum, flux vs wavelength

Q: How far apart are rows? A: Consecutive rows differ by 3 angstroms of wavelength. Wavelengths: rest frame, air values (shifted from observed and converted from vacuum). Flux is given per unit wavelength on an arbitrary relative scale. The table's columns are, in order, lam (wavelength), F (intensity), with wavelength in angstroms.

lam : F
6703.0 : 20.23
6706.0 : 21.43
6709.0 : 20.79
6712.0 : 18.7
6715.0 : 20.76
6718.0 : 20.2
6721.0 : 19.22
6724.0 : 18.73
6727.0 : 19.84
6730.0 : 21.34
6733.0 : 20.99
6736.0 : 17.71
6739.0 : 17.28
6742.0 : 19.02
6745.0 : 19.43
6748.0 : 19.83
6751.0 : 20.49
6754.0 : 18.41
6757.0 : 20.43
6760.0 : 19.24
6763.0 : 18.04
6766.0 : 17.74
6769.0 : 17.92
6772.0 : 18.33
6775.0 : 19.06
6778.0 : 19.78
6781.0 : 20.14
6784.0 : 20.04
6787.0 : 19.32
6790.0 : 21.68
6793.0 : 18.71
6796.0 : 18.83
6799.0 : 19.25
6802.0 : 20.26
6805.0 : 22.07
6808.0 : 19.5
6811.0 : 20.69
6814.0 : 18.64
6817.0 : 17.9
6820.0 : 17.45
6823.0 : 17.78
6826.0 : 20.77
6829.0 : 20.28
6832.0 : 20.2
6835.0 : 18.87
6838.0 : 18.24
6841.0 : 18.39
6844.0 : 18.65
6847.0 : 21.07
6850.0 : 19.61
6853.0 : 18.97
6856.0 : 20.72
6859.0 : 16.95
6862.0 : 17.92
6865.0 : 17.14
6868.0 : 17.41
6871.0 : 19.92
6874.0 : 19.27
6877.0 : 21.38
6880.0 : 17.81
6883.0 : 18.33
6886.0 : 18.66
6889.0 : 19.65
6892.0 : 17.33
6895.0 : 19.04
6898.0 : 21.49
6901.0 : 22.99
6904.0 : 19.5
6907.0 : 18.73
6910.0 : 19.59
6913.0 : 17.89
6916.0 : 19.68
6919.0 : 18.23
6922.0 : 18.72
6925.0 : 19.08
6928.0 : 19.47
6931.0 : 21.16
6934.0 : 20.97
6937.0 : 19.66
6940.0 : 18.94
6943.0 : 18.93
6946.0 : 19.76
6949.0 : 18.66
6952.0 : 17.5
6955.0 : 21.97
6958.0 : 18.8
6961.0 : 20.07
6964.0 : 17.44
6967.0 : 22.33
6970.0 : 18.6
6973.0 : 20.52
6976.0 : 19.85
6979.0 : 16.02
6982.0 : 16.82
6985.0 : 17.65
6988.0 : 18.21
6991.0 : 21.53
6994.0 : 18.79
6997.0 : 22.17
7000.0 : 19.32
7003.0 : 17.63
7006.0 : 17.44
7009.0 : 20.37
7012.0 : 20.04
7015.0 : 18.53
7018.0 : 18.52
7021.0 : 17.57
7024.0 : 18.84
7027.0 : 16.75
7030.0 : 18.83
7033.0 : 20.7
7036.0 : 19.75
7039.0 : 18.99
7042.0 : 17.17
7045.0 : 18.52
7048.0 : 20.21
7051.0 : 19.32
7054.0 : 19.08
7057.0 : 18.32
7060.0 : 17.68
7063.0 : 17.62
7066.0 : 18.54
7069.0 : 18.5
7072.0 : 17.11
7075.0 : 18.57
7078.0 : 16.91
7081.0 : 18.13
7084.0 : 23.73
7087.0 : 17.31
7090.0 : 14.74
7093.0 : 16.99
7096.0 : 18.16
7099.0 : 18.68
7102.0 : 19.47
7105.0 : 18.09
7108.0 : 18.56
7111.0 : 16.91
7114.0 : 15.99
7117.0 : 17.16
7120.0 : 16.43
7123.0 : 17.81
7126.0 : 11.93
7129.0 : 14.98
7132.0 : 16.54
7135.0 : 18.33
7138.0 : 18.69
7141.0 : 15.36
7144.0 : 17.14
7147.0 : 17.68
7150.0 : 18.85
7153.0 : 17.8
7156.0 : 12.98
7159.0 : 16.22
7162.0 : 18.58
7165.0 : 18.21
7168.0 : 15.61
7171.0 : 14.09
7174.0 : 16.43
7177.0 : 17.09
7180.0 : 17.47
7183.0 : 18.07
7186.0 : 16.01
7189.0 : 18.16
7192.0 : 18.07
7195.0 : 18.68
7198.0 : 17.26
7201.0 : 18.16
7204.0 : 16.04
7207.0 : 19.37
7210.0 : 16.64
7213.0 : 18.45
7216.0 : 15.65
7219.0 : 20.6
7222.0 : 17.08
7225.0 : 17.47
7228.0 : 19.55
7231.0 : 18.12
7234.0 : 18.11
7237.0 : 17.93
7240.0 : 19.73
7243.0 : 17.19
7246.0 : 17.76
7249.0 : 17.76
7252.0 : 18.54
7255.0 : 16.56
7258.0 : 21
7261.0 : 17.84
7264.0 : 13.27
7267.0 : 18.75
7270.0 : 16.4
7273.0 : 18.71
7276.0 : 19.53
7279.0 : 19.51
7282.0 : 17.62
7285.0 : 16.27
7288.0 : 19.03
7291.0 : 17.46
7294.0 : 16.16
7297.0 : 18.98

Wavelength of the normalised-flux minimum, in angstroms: 7027.0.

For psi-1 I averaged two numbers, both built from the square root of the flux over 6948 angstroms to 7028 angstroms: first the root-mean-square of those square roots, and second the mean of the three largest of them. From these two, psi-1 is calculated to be 4.53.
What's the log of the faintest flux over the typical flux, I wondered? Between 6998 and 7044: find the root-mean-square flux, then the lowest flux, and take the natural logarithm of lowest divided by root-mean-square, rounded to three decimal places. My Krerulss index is -0.112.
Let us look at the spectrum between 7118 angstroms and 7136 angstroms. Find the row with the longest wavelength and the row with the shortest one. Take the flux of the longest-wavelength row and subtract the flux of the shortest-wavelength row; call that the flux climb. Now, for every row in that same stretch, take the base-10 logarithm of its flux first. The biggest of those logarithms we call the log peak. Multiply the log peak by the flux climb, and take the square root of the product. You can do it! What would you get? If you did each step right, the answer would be 1.5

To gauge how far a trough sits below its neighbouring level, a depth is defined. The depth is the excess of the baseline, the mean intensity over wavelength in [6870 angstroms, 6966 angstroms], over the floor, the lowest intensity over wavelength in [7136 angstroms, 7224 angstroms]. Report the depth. 6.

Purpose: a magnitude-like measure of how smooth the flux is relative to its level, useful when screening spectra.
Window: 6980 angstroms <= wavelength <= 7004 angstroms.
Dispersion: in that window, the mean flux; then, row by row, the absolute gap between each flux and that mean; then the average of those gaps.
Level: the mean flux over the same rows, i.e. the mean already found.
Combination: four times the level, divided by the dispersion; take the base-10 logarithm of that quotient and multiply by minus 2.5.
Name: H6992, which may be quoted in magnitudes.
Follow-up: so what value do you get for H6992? -4.27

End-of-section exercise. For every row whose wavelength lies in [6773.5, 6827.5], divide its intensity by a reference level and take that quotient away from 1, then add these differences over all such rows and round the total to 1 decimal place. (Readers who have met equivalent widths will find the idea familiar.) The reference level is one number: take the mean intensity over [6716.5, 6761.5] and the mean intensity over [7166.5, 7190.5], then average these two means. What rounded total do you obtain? -1.5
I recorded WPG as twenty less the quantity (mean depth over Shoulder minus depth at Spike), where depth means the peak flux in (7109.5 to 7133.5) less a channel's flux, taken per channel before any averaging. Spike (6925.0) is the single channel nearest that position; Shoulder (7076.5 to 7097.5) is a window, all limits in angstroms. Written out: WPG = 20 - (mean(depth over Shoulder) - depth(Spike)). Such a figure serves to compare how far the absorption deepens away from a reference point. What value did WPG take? 18.9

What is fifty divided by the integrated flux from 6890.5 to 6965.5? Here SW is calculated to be 0.034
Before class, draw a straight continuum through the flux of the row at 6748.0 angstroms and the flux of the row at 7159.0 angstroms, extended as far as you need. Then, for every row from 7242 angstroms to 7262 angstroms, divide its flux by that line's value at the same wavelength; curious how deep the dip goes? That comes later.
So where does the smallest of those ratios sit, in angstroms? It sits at 7255.0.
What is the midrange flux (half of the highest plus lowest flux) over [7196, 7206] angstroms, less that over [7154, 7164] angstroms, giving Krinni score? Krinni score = 1.3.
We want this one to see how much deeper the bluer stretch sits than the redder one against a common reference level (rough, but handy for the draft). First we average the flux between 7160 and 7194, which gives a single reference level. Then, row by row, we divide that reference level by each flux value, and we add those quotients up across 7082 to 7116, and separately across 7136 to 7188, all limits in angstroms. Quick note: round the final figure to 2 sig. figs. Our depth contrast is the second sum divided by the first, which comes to 1.7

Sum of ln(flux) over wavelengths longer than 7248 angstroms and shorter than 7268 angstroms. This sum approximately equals 20.0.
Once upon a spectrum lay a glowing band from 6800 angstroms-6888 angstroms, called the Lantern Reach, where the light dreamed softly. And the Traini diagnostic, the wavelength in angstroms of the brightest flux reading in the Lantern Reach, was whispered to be 6805.0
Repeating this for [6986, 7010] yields 6997.0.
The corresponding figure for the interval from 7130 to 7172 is 7150.0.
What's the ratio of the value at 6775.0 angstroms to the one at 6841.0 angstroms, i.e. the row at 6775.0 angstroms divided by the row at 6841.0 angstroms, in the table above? 1.04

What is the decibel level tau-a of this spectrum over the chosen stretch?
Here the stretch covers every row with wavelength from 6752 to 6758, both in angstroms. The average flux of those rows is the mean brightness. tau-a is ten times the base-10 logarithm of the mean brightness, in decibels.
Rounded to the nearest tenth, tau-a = 12.9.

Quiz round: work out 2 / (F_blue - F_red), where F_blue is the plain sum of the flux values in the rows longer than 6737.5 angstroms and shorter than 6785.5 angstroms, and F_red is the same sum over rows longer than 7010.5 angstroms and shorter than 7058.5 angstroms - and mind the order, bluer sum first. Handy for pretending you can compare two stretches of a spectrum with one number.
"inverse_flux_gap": 0.5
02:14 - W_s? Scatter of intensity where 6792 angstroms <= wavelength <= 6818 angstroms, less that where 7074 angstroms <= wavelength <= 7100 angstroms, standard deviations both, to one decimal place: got -1.1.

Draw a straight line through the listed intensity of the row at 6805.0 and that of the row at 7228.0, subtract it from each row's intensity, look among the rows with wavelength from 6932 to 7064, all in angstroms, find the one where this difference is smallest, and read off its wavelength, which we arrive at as 6979.0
